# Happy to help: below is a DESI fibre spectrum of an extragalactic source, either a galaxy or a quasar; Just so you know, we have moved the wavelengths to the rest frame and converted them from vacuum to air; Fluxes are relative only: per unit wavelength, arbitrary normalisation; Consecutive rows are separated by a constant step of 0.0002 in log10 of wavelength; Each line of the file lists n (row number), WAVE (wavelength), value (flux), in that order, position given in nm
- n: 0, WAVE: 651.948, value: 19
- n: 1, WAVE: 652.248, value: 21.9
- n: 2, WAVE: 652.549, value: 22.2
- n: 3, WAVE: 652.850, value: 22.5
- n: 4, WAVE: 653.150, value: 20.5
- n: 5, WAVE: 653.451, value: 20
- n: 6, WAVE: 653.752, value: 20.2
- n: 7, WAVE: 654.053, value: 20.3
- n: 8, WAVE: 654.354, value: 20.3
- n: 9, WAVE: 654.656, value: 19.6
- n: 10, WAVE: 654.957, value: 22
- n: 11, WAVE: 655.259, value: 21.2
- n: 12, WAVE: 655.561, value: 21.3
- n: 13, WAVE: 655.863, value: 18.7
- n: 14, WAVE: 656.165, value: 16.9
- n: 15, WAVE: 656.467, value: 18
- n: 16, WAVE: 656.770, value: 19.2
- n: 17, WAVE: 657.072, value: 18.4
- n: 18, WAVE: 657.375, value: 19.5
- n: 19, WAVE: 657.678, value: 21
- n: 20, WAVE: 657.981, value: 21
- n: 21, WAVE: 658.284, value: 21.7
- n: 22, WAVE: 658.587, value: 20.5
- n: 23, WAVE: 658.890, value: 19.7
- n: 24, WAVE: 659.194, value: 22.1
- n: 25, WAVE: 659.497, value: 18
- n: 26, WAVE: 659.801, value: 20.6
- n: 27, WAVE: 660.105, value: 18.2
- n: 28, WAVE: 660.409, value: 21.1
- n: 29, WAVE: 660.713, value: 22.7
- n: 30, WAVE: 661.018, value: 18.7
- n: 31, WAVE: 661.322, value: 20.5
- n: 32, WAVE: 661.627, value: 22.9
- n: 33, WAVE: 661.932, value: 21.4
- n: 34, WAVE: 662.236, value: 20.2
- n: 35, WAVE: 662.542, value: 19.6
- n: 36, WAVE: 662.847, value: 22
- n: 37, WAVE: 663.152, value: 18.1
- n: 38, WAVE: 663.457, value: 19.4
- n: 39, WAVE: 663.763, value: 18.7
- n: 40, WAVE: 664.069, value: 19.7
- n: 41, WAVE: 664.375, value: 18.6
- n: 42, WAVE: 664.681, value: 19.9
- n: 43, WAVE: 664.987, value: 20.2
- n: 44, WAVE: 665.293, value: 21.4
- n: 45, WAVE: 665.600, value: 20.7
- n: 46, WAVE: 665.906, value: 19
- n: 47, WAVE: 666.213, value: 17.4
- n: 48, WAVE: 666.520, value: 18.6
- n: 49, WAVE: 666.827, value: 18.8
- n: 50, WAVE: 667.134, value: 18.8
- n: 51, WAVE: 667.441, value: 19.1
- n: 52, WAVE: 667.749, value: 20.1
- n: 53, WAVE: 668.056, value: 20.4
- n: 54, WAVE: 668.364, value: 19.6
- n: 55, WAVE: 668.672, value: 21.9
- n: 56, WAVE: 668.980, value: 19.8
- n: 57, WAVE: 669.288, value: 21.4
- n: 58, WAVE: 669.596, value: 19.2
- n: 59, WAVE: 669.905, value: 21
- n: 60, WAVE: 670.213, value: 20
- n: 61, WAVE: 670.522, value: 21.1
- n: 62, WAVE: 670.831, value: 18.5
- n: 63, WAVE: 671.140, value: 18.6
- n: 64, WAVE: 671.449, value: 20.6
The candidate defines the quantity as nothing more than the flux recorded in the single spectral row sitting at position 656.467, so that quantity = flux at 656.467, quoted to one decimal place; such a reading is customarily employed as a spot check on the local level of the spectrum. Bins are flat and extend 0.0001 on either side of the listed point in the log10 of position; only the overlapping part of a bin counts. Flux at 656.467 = 18.0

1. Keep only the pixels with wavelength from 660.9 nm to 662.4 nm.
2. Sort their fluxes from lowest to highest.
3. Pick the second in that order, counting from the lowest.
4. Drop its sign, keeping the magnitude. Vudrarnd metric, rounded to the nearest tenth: 20.2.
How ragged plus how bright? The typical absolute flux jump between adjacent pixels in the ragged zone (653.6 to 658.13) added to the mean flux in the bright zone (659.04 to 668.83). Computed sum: 21.0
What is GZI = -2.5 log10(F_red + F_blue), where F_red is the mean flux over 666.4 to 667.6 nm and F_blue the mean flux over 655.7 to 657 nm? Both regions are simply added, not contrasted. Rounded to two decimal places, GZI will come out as -3.92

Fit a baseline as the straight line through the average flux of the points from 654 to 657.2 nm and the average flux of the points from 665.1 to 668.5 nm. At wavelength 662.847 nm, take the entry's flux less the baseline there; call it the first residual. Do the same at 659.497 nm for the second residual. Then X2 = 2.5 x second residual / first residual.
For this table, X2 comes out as -2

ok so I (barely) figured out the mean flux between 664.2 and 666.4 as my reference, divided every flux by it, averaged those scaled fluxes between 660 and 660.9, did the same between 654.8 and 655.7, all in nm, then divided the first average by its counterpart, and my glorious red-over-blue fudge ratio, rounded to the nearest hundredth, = 0.96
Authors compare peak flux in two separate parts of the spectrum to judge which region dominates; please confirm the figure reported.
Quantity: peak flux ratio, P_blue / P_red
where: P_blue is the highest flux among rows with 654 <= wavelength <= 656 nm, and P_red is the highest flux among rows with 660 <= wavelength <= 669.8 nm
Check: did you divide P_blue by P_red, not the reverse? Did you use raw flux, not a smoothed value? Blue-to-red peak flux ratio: 0.96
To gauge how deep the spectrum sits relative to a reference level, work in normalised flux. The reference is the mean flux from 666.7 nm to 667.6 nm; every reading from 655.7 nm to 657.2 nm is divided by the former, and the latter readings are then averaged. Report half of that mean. 0.483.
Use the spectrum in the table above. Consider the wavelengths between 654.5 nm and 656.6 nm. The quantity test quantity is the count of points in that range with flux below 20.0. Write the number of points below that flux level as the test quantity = 4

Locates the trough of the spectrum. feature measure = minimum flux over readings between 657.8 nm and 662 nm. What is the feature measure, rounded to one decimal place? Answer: 18.0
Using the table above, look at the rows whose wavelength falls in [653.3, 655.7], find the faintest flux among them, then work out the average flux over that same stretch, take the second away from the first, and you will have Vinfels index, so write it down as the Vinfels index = -1.01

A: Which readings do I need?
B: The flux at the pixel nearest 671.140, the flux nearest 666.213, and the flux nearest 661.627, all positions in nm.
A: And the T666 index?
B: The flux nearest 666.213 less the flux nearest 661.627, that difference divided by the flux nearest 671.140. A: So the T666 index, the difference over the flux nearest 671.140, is -0.30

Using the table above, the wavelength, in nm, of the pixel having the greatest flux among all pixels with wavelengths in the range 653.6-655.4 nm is 654.957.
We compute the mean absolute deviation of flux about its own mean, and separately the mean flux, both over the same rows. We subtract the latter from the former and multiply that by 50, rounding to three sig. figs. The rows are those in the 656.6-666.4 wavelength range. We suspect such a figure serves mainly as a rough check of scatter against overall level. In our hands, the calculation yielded -944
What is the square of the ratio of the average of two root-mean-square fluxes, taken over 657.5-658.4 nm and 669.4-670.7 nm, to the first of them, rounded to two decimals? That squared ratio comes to 0.96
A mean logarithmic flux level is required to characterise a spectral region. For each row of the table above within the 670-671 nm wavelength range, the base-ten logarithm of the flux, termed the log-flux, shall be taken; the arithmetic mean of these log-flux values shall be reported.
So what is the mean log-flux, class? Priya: 1.30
